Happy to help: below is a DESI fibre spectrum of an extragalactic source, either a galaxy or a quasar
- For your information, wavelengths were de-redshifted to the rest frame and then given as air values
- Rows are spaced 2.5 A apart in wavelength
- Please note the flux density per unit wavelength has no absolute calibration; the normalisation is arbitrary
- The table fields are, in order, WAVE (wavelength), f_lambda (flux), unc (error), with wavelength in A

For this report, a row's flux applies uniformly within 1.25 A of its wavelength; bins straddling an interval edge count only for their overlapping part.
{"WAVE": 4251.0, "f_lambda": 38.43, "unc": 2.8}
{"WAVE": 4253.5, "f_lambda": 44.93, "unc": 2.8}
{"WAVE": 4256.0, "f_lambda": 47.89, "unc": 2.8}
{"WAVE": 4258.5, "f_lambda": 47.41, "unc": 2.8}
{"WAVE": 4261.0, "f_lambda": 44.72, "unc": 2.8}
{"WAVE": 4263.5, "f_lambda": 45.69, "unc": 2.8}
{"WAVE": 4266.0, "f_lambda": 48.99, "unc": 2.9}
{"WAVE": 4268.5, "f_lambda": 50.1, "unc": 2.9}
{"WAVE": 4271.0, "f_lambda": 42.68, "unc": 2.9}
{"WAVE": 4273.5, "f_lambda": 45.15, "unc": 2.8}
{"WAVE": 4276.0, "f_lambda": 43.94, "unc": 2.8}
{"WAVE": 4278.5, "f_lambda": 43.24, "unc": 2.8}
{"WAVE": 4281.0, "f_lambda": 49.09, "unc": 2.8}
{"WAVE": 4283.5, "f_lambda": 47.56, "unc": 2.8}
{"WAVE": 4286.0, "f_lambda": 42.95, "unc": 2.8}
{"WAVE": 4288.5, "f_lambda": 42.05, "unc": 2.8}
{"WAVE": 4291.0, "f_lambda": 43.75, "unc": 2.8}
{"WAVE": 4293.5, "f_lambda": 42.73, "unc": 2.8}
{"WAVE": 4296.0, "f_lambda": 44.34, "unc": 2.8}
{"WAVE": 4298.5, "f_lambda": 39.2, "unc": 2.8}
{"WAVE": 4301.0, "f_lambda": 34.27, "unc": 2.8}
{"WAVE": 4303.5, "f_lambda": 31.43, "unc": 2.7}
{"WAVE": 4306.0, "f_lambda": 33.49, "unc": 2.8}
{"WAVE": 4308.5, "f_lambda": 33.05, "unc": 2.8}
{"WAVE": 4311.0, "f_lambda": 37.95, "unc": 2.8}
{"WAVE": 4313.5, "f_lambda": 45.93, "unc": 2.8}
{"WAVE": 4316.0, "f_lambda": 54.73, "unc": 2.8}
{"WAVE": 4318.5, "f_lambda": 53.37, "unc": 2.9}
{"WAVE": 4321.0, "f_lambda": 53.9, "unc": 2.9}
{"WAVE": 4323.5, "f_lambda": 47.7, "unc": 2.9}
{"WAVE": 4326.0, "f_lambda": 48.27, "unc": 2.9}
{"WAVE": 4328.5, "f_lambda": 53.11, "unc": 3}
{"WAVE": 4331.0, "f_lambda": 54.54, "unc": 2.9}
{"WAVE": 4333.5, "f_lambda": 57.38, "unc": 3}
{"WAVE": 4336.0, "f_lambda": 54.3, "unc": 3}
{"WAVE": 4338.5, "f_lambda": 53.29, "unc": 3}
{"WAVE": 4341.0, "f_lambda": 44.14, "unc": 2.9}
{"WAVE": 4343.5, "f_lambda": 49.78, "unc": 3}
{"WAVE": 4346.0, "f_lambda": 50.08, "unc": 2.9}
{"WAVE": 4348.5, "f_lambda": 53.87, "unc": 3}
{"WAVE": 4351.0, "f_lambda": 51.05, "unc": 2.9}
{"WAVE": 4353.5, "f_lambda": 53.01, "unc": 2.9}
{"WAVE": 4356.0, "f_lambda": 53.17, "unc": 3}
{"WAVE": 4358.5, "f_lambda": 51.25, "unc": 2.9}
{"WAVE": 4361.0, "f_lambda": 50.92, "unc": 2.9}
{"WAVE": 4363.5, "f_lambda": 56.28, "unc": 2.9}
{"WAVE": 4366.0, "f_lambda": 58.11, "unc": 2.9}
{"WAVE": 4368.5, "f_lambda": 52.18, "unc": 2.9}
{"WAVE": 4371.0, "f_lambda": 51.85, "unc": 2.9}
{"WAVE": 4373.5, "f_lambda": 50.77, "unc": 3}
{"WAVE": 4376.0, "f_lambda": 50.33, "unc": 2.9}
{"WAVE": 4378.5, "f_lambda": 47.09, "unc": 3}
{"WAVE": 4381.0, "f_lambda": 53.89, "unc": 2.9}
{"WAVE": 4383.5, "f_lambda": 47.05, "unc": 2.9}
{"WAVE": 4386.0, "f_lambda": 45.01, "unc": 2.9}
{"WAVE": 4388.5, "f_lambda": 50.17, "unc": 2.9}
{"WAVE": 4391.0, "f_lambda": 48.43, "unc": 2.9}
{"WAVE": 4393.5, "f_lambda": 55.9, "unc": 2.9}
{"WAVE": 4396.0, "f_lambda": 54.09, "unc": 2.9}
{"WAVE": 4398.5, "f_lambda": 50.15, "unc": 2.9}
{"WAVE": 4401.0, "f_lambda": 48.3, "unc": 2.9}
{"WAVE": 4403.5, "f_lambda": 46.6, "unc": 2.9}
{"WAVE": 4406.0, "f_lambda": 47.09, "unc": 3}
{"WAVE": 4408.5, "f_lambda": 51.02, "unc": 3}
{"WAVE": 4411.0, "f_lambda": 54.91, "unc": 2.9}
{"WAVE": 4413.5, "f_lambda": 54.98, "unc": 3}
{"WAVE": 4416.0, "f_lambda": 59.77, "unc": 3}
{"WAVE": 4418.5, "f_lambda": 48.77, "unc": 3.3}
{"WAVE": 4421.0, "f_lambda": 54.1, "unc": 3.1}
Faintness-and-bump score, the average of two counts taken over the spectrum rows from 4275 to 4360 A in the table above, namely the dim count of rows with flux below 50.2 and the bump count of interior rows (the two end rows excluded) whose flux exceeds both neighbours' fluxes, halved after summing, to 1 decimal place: 15.0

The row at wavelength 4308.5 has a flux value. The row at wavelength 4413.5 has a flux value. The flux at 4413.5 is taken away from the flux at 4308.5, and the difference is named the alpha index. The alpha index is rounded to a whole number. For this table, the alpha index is -22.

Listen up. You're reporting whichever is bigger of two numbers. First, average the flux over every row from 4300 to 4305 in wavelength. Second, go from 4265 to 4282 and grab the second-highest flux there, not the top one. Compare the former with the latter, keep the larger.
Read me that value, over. 49.1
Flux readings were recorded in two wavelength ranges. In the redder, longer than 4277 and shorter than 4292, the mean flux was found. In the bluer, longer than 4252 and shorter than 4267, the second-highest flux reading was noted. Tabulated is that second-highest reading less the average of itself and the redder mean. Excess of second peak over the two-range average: 1.6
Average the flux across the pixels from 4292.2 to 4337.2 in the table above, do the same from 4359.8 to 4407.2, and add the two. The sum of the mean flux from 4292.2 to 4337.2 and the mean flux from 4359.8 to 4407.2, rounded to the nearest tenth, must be 96.3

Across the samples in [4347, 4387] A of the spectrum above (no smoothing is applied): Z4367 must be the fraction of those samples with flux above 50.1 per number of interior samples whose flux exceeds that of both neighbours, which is 0.27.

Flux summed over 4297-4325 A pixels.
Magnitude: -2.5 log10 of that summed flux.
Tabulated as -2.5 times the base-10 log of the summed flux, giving -6.67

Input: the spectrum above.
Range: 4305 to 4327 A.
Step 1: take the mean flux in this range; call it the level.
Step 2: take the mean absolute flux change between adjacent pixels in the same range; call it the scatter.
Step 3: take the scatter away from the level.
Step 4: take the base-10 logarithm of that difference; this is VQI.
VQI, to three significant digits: 1.62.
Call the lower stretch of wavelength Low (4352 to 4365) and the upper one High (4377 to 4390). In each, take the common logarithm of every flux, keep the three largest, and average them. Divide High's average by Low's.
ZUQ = 0.98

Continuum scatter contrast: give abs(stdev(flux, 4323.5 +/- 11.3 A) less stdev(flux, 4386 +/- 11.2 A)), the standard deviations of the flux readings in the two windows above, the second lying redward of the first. 0.1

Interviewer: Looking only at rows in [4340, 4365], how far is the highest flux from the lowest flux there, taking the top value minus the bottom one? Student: 12.1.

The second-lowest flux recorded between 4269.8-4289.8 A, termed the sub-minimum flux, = 42.68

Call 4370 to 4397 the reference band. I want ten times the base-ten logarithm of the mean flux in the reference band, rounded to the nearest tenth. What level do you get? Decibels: 17.0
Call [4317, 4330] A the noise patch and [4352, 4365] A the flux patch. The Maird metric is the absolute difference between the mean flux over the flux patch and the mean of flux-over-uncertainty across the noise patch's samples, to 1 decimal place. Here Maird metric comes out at 35.4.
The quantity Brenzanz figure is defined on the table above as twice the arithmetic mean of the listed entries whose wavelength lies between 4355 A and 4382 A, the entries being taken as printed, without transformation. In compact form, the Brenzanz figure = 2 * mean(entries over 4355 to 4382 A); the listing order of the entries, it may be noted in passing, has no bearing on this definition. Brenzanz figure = 105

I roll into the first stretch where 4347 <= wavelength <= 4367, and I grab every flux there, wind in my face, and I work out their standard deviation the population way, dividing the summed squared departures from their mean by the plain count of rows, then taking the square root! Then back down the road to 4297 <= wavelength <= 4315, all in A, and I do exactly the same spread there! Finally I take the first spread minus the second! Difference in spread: -2.2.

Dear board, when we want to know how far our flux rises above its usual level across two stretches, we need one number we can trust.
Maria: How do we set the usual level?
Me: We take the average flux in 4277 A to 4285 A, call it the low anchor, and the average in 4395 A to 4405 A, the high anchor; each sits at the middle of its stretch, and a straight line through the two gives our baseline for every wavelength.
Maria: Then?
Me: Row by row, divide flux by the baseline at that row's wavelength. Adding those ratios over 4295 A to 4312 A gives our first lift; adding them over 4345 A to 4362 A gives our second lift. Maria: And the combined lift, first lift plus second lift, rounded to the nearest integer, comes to 13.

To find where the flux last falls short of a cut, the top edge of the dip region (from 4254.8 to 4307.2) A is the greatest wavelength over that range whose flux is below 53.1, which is 4306.0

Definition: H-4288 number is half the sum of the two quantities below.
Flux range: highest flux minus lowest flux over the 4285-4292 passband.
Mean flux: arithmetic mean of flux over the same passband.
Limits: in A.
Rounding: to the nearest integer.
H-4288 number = 22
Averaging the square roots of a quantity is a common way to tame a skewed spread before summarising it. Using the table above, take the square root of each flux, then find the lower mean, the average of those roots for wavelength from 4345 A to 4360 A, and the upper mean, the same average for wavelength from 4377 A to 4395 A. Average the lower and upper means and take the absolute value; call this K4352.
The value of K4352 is 7.13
